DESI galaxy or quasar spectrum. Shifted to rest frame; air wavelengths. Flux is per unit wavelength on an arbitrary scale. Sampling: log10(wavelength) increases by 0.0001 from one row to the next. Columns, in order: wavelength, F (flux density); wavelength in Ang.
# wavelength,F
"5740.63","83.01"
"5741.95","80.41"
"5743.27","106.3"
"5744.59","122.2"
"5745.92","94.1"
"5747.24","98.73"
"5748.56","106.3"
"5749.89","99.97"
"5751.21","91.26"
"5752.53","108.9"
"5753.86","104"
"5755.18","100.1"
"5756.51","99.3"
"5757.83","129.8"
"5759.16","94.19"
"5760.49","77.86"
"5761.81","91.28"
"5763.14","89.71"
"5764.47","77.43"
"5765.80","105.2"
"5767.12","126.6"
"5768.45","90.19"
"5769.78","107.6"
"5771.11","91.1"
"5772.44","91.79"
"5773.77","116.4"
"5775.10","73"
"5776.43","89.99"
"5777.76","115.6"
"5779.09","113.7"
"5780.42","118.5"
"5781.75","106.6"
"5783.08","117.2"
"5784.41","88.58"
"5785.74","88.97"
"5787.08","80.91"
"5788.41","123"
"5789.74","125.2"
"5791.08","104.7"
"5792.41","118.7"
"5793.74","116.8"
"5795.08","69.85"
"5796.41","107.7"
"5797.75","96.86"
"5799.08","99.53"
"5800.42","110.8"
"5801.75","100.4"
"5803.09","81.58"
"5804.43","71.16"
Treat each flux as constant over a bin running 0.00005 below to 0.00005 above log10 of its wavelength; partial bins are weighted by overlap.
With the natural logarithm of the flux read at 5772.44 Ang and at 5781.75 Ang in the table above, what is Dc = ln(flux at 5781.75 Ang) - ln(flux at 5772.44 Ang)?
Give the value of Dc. 0.15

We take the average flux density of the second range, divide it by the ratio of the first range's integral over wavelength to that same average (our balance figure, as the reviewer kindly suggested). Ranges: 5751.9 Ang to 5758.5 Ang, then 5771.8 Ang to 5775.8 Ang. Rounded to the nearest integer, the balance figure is 12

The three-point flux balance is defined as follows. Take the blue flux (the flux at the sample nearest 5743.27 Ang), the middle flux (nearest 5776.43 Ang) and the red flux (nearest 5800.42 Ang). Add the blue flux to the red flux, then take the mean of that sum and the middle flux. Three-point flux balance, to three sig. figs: 154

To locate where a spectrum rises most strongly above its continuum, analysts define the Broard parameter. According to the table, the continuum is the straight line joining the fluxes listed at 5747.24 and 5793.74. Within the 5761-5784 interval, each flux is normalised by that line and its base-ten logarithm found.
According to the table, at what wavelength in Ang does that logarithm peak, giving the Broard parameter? 5767.12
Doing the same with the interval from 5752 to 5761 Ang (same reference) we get 5757.83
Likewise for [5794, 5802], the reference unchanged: 5800.42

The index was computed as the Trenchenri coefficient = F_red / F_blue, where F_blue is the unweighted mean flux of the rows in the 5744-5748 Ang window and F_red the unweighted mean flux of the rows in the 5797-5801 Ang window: 0.98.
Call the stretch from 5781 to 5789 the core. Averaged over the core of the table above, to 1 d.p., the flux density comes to 100.9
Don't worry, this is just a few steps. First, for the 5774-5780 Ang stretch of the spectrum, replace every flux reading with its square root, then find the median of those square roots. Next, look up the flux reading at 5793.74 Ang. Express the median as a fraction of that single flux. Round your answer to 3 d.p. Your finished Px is 0.086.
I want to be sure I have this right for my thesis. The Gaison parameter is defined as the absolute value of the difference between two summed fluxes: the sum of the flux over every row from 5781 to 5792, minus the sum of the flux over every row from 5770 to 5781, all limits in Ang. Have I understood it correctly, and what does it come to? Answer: 25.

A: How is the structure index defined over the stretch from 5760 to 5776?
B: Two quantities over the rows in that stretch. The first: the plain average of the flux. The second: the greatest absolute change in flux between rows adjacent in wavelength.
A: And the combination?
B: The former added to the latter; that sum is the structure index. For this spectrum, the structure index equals 138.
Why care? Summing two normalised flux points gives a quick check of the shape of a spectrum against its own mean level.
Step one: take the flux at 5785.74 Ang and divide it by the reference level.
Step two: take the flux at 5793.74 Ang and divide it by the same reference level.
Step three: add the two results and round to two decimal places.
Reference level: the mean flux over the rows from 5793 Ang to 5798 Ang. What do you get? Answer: 2.10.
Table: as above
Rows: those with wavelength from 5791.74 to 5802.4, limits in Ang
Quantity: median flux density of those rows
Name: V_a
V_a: 104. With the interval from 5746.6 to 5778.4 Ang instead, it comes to 99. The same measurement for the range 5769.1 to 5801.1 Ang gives 107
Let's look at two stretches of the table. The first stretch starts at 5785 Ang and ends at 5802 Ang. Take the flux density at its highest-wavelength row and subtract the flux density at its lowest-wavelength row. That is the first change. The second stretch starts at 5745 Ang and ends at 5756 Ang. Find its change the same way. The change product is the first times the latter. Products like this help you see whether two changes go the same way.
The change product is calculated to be 69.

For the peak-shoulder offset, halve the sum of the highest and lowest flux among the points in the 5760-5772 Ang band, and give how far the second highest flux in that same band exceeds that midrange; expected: 6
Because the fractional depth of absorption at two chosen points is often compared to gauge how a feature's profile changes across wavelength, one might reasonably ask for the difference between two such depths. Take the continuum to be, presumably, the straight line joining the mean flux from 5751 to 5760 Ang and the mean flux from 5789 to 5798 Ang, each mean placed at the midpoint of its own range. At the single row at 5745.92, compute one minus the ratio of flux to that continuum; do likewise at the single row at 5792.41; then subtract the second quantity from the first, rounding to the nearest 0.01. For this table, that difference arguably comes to 0.21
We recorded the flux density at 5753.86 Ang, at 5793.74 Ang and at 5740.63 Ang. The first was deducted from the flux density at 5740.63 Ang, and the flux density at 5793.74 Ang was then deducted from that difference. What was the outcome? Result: -138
